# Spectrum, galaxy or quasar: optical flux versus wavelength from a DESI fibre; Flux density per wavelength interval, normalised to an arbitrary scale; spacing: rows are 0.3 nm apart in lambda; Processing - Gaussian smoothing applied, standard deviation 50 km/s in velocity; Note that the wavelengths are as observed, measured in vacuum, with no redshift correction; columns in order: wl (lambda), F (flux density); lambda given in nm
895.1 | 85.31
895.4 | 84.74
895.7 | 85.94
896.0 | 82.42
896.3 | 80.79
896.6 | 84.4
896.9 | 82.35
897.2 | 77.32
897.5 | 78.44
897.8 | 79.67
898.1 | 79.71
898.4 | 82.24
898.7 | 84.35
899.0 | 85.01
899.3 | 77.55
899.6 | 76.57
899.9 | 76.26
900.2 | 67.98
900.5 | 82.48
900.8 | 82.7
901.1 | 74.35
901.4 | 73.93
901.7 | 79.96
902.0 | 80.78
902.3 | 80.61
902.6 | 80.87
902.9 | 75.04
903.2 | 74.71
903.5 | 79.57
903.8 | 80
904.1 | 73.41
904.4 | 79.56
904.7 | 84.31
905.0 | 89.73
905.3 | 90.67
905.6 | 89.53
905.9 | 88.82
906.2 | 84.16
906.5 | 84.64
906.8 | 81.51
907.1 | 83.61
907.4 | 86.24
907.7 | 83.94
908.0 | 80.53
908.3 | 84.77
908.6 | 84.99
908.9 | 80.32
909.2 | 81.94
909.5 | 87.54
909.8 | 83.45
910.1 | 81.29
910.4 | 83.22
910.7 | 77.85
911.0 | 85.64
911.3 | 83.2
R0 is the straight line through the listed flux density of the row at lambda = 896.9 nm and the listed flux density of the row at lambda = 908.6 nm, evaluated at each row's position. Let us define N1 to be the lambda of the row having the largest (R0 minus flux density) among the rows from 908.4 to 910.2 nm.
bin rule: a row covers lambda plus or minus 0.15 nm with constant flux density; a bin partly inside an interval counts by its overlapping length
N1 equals 908.9 nm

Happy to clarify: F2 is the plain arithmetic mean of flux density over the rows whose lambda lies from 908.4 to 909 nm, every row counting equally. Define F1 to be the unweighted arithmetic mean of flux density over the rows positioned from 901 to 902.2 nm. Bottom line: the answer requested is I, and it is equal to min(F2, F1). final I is 77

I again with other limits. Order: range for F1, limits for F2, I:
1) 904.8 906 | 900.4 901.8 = 79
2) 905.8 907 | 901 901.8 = 76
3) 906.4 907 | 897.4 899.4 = 81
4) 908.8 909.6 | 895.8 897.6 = 81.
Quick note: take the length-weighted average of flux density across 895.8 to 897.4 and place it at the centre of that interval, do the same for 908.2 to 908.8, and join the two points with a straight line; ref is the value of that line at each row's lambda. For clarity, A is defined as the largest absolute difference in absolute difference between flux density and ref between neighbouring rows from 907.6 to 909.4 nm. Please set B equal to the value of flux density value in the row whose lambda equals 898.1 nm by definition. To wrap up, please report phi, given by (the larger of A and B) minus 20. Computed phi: 60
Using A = 3.8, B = 79.71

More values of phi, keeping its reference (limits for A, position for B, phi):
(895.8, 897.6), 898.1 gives 60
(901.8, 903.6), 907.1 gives 64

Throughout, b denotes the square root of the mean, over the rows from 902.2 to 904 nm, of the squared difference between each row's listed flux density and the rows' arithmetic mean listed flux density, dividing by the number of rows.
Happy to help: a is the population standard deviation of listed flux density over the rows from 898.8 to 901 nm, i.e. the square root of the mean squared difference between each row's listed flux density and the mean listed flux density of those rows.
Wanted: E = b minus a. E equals -3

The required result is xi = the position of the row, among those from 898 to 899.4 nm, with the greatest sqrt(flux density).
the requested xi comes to 899.0 nm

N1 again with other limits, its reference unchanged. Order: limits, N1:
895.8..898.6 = 897.2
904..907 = 904.1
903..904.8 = 904.1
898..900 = 899.9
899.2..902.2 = 900.2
